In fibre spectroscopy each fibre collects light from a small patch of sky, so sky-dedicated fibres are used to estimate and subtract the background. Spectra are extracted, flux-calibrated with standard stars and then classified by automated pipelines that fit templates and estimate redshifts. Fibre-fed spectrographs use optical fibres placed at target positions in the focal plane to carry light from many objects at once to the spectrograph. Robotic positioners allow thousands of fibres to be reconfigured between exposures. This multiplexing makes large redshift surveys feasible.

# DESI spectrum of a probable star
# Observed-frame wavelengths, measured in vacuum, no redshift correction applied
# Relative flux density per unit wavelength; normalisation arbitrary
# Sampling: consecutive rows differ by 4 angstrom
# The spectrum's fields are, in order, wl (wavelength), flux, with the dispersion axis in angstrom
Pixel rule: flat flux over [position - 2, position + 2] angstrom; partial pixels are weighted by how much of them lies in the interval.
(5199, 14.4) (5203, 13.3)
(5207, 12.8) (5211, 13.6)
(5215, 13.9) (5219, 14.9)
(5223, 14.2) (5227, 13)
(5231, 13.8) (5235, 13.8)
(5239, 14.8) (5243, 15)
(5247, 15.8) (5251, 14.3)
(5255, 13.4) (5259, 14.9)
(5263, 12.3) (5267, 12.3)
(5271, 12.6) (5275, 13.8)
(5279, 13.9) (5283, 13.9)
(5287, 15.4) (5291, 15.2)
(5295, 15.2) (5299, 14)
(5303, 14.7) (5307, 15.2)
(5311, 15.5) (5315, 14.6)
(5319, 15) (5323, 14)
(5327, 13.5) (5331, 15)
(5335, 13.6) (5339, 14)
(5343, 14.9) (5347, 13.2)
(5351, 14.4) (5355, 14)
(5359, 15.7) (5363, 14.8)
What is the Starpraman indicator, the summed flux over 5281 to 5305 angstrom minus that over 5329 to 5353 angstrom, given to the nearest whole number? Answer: 3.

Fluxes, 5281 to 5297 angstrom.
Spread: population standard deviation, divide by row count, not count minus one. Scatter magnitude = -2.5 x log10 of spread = 0.6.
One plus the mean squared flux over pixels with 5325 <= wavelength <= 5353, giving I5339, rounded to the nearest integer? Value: 200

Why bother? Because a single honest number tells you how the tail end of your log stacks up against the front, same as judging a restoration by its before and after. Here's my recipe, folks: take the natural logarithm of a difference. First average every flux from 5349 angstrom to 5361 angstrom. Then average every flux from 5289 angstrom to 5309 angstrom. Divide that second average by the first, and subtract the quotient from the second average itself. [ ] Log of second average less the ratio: 2.63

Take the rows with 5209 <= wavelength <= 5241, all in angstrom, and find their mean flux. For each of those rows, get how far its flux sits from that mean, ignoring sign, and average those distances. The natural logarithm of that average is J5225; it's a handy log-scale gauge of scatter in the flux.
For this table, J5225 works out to -0.7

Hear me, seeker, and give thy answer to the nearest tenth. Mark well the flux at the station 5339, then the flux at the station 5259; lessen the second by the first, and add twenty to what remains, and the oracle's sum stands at 20.9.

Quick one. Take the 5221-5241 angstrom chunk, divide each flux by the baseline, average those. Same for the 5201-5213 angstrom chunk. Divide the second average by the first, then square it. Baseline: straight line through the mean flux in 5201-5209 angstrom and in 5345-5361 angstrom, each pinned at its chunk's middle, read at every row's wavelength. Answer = 0.93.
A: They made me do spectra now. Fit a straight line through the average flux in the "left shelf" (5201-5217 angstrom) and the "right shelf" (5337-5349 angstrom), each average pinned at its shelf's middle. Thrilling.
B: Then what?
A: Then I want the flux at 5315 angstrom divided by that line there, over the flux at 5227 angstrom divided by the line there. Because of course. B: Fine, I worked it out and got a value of 1.09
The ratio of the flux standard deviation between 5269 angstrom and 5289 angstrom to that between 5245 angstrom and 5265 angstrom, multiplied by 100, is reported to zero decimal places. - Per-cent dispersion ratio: 74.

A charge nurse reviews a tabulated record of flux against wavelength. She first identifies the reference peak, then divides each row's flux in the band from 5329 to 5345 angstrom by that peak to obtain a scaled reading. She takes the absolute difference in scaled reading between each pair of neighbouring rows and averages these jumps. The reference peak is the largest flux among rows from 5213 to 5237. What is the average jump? 0.0604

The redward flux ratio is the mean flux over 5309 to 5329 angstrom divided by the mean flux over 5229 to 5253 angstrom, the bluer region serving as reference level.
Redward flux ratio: 1.00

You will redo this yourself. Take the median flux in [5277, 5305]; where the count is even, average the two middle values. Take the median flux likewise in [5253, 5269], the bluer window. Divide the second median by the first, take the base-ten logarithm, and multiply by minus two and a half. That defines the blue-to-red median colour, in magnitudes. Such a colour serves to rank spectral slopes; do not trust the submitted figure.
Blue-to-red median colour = 0.15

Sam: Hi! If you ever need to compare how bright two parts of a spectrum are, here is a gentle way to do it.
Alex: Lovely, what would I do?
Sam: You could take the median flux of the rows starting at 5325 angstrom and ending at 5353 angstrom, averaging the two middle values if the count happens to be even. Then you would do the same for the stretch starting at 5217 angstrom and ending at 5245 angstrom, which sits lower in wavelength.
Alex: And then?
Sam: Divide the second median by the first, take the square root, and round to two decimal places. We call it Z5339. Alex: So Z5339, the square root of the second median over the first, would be 1.01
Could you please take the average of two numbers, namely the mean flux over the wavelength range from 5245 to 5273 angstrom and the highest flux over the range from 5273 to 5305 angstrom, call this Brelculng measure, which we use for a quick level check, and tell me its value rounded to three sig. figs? 14.5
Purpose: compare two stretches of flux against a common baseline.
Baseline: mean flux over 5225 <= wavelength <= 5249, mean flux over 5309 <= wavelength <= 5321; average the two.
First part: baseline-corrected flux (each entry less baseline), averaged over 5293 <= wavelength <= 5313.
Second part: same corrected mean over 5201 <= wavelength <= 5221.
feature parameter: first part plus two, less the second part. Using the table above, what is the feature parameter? 3.2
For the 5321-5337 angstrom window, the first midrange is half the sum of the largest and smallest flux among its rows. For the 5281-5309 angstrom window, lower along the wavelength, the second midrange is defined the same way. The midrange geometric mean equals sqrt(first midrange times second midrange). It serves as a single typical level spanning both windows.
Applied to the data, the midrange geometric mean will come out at 14.4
